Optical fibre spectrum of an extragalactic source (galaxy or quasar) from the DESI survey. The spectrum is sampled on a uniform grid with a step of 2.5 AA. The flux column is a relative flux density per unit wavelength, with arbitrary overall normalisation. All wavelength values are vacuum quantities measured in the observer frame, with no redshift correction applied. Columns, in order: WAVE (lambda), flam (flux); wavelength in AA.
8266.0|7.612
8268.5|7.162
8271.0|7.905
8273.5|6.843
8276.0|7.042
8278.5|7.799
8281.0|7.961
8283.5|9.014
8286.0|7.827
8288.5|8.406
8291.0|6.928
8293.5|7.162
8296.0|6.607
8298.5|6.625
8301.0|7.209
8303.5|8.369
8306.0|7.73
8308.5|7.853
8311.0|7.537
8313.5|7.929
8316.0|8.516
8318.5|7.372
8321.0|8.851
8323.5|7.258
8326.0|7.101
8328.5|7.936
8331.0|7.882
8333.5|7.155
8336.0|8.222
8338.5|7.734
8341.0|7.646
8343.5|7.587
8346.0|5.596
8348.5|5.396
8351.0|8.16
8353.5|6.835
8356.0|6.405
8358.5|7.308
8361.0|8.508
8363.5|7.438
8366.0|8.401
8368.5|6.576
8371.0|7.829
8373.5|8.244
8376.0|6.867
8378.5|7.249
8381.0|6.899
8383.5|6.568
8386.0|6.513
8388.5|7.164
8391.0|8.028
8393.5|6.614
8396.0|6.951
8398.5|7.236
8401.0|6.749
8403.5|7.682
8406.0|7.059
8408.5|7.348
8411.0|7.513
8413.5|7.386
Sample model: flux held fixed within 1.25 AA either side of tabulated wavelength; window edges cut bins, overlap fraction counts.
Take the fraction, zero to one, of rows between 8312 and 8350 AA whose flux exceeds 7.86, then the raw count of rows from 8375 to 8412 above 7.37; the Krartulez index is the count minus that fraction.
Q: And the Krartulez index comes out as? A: 2.6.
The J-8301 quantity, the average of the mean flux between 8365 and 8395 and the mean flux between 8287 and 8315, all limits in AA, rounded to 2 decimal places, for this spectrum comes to 7.37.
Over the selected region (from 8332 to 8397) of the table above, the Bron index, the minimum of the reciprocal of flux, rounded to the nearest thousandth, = 0.118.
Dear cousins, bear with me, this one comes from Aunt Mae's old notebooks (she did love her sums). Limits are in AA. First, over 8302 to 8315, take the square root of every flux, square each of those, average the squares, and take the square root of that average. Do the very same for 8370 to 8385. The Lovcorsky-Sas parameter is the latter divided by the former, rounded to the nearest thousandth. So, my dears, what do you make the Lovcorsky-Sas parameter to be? 0.961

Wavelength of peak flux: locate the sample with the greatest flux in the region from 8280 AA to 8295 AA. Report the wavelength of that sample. 8283.5 AA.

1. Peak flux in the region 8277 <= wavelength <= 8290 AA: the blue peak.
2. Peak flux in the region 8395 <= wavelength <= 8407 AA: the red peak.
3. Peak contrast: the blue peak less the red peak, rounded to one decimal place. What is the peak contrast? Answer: 1.3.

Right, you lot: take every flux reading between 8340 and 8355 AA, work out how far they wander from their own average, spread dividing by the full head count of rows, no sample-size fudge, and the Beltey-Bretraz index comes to 1.0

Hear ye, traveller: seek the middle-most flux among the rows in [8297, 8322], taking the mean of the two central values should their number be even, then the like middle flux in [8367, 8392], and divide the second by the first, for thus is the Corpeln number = 0.90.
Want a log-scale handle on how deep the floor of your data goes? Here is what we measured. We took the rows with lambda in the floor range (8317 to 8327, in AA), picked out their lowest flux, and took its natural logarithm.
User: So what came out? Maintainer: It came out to 1.960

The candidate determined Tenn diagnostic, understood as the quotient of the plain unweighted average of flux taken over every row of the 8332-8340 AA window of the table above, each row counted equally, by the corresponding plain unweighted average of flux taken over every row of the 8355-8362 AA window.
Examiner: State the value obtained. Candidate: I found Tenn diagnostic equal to 1.04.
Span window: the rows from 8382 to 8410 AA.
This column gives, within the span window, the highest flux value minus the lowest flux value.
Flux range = 1.5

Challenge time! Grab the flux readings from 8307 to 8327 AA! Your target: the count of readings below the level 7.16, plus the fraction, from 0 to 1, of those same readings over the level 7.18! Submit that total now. 1.9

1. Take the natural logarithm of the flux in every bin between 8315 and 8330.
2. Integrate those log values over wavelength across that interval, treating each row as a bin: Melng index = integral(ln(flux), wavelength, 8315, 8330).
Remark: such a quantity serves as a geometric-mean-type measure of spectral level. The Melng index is 30.8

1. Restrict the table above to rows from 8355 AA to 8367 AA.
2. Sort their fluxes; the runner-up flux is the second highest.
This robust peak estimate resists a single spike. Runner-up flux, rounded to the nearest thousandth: 8.401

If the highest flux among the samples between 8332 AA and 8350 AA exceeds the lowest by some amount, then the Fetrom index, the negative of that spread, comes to -2.8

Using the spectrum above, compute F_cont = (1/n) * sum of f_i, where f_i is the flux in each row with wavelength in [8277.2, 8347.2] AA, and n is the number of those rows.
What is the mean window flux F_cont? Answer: 7.64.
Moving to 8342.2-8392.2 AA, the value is 7.18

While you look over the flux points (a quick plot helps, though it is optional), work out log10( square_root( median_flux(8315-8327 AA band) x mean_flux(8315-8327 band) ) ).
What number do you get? 0.880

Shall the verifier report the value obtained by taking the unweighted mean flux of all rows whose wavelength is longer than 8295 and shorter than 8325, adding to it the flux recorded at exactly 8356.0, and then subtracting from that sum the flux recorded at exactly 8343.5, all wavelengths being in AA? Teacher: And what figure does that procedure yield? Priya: 6.5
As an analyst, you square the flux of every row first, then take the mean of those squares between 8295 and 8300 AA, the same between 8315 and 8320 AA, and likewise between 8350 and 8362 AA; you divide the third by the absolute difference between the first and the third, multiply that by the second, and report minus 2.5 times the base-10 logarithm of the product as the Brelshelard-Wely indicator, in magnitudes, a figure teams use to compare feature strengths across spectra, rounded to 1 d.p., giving -6.2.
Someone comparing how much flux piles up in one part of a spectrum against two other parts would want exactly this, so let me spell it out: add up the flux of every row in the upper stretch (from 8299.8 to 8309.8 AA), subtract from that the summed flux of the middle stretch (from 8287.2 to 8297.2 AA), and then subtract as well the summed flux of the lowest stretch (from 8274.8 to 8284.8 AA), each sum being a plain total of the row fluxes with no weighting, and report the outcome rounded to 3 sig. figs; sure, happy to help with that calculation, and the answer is -29.8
